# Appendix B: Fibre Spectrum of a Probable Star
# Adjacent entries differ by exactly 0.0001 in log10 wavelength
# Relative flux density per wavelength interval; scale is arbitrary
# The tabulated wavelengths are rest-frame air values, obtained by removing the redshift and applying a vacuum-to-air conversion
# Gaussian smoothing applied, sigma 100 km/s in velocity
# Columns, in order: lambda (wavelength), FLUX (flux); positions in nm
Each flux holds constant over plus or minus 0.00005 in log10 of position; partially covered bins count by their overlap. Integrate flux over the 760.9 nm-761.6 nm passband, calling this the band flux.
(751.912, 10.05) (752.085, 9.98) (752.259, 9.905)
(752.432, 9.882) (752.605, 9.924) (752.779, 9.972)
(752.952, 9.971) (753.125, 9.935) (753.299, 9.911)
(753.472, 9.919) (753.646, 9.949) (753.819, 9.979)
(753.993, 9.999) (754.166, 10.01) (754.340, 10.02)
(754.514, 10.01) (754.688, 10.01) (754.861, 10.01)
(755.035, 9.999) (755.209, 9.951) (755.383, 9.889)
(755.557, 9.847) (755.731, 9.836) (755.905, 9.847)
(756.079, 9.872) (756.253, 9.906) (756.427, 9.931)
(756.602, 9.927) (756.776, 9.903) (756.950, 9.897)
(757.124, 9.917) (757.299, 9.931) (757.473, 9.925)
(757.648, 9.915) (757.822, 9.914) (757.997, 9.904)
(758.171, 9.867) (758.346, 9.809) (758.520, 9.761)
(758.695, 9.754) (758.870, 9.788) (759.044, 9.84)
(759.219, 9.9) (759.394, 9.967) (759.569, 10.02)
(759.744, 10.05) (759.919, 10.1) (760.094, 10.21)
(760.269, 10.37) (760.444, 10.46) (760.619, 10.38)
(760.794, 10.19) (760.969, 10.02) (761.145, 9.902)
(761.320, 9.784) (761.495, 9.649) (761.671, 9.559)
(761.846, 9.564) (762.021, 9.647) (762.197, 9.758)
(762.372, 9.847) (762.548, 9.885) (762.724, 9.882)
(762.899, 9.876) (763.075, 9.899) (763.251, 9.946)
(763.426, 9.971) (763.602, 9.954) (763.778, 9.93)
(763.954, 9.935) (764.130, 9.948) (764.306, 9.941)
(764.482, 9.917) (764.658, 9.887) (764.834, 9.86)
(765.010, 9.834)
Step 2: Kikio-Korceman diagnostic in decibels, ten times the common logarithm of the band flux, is 8.4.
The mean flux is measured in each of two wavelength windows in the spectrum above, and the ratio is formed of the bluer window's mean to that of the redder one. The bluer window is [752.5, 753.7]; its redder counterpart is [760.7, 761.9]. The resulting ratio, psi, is 1.01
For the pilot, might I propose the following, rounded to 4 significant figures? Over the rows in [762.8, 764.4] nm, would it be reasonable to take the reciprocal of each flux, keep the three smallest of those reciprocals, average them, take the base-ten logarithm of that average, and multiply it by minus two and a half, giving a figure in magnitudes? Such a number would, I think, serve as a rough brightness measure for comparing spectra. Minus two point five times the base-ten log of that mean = 2.495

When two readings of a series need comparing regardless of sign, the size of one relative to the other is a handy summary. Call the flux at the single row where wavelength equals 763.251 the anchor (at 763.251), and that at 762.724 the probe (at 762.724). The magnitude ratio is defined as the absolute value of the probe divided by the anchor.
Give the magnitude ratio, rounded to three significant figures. 0.994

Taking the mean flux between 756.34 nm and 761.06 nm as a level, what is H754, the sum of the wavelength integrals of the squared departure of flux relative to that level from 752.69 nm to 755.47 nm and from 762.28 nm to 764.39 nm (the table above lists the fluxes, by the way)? 0.018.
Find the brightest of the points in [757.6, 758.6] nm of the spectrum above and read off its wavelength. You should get 757.648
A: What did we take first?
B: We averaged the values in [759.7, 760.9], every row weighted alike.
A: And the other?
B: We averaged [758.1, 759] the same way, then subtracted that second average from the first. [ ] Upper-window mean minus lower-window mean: 0.46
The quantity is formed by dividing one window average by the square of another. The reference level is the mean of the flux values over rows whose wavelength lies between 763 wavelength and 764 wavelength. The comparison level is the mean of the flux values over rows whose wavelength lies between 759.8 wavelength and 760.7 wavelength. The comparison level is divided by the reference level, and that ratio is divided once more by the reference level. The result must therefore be 0.104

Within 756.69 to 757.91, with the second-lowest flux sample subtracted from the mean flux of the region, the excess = 0.01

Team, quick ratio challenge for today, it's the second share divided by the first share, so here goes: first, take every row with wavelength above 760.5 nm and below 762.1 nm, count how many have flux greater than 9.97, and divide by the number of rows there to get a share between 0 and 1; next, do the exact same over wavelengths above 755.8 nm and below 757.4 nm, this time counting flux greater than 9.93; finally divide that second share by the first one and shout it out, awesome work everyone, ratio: 0.7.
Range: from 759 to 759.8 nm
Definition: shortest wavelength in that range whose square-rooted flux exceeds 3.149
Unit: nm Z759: 759.394 nm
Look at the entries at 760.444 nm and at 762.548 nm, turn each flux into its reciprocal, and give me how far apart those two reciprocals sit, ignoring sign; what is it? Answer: 0.0056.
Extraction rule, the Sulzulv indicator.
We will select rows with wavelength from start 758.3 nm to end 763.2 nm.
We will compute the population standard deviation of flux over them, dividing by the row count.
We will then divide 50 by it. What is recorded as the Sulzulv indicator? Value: 217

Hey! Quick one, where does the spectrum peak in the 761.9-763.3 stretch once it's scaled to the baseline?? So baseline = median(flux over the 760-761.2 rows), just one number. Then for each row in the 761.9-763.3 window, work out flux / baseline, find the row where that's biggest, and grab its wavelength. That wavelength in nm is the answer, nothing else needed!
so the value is 763.251 nm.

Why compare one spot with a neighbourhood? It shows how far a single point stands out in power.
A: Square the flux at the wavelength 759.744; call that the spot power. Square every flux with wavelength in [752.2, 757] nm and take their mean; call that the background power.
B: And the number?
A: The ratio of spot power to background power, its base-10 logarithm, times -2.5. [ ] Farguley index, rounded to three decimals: -0.025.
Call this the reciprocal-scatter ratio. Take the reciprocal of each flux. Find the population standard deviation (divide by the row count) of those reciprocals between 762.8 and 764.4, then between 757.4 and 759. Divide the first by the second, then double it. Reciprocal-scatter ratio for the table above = 0.8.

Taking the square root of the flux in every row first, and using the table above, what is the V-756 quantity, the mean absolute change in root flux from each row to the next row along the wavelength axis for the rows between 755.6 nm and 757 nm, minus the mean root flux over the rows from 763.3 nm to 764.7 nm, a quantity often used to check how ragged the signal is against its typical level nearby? -3.15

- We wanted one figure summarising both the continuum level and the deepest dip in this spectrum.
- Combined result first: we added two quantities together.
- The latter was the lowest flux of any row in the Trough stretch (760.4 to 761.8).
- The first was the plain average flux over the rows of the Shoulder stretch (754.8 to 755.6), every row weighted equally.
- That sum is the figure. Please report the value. 19.50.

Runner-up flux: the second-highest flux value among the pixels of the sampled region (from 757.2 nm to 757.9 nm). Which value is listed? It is 9.925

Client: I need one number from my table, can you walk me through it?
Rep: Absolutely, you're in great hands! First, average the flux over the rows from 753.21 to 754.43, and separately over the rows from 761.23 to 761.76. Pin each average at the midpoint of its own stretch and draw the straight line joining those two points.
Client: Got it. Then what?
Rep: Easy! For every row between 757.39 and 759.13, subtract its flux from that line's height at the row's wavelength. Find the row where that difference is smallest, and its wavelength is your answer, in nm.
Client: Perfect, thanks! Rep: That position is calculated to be 757.822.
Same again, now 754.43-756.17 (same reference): 754.861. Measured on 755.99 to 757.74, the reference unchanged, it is 757.473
